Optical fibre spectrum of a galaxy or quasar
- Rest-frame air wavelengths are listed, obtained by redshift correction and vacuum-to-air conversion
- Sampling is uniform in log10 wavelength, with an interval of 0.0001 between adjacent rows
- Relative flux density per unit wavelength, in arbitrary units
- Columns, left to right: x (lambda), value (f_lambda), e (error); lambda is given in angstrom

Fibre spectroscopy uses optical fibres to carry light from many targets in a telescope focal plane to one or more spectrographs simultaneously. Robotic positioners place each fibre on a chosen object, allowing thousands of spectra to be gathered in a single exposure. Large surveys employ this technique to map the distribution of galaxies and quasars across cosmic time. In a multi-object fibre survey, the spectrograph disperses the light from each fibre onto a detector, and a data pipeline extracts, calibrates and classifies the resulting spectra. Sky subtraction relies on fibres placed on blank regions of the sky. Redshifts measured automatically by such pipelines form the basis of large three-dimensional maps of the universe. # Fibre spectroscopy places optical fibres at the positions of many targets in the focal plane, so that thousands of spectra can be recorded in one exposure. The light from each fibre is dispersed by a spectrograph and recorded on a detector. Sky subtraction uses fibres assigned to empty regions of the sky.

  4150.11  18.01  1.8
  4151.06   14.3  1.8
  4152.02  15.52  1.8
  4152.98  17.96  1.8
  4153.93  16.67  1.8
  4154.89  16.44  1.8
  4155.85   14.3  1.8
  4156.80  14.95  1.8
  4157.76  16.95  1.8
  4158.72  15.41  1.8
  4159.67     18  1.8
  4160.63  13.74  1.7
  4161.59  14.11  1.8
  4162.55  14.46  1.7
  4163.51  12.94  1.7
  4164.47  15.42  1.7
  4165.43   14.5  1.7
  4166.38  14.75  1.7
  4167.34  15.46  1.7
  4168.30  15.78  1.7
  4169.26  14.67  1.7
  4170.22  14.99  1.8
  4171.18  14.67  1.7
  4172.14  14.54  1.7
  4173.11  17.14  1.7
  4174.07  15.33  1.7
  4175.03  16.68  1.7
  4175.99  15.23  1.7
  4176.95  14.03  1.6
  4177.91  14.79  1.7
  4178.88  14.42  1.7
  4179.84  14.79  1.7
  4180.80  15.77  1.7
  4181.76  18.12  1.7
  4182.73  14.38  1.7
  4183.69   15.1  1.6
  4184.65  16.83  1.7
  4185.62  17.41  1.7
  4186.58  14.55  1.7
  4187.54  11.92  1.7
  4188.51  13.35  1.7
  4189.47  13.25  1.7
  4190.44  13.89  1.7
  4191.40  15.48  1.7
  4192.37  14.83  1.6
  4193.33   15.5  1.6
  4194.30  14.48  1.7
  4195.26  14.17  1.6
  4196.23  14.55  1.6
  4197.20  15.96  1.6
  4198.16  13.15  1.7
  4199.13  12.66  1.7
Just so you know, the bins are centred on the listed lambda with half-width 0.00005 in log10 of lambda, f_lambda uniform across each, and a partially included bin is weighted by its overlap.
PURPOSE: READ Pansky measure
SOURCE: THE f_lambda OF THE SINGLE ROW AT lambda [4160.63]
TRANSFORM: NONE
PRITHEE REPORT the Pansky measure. 13.74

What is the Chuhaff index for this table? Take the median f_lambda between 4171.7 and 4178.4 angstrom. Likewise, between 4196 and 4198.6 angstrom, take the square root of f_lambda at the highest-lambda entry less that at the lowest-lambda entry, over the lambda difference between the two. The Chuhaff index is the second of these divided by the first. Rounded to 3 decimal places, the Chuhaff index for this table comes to -0.006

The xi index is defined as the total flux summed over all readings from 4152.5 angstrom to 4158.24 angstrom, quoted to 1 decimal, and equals 97.3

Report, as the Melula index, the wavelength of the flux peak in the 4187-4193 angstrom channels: 4191.40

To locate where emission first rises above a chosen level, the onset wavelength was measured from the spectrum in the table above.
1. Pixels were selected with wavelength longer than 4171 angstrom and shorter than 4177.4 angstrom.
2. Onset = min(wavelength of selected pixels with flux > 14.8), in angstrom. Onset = 4173.11 angstrom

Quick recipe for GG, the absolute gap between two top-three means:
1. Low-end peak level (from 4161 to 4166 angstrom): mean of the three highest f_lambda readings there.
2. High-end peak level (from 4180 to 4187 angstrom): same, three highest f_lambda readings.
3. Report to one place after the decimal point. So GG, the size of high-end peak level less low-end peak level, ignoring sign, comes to 2.7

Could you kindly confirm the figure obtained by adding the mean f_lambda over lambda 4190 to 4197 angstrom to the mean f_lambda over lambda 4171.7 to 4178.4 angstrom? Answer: 30.1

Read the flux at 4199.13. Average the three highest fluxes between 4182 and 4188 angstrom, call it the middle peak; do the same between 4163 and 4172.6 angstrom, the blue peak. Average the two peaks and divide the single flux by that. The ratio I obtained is 0.79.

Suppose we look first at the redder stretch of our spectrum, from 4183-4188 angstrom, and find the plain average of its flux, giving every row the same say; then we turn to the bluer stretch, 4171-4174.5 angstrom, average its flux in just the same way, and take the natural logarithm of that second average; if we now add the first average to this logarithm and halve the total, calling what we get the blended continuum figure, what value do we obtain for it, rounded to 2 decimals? 8.95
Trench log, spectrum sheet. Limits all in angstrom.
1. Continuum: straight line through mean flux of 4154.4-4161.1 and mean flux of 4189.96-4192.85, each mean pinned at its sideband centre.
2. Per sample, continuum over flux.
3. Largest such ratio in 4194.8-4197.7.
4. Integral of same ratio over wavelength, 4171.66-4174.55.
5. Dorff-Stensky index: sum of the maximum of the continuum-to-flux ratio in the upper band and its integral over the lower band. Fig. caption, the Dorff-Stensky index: 3.85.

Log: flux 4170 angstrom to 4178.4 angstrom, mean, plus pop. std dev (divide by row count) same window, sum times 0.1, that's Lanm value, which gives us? 1.62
